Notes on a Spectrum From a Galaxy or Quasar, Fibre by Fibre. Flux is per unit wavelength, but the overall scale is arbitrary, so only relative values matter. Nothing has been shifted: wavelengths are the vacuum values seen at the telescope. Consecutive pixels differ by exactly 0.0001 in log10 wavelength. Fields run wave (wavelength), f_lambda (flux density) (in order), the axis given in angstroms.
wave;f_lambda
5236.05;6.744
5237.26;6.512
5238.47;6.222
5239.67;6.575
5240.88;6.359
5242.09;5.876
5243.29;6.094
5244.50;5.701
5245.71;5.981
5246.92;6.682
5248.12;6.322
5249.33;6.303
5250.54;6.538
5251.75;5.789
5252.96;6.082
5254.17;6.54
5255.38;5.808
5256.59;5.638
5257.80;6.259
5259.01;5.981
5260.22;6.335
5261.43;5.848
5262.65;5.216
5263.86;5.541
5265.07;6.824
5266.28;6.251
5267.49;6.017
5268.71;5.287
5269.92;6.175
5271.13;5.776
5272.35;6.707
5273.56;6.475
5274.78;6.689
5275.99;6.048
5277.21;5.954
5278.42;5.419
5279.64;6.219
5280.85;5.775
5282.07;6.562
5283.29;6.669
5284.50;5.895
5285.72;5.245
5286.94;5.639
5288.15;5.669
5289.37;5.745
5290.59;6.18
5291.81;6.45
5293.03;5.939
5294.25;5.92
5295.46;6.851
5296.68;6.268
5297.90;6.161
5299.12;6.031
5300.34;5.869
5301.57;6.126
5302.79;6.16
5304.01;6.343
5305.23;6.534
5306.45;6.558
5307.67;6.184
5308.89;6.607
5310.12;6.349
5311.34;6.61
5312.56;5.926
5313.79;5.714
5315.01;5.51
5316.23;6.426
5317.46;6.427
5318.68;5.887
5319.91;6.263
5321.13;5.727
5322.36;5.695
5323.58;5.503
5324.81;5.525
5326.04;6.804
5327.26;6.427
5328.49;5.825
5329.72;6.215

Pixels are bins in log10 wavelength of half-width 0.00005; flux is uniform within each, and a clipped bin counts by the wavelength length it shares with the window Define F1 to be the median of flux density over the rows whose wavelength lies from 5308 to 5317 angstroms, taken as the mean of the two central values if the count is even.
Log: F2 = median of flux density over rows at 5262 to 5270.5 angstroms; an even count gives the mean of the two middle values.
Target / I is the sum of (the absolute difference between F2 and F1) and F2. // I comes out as 6.35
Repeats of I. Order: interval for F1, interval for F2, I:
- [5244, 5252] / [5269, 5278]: 6.30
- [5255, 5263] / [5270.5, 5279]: 6.25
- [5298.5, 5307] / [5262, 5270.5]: 6.16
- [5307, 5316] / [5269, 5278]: 6.18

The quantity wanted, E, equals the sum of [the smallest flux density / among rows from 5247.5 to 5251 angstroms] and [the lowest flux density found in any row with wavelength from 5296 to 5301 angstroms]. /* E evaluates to 12.2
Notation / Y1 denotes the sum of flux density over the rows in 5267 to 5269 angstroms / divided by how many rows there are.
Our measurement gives 5.65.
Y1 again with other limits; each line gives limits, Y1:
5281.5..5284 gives 6.62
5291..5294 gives 6.19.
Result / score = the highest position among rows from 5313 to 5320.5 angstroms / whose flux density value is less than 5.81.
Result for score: 5315.01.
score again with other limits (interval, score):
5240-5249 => 5244.50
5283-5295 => 5289.37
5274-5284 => 5280.85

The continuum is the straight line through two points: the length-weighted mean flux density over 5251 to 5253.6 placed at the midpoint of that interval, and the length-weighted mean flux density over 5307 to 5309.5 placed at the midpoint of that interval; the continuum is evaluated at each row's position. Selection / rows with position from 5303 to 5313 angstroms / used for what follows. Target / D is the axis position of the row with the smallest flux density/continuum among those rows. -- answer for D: 5312.56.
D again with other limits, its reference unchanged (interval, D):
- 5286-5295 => 5286.94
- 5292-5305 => 5300.34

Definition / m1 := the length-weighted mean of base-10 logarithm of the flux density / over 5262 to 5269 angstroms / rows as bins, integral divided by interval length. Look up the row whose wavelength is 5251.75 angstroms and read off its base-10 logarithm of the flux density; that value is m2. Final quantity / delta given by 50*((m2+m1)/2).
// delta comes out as 38.2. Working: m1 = 0.767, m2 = 0.763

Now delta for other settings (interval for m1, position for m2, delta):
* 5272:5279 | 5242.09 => 39.0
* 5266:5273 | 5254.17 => 39.9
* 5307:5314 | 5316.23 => 40.1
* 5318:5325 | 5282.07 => 39.5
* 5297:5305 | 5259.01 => 39.1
